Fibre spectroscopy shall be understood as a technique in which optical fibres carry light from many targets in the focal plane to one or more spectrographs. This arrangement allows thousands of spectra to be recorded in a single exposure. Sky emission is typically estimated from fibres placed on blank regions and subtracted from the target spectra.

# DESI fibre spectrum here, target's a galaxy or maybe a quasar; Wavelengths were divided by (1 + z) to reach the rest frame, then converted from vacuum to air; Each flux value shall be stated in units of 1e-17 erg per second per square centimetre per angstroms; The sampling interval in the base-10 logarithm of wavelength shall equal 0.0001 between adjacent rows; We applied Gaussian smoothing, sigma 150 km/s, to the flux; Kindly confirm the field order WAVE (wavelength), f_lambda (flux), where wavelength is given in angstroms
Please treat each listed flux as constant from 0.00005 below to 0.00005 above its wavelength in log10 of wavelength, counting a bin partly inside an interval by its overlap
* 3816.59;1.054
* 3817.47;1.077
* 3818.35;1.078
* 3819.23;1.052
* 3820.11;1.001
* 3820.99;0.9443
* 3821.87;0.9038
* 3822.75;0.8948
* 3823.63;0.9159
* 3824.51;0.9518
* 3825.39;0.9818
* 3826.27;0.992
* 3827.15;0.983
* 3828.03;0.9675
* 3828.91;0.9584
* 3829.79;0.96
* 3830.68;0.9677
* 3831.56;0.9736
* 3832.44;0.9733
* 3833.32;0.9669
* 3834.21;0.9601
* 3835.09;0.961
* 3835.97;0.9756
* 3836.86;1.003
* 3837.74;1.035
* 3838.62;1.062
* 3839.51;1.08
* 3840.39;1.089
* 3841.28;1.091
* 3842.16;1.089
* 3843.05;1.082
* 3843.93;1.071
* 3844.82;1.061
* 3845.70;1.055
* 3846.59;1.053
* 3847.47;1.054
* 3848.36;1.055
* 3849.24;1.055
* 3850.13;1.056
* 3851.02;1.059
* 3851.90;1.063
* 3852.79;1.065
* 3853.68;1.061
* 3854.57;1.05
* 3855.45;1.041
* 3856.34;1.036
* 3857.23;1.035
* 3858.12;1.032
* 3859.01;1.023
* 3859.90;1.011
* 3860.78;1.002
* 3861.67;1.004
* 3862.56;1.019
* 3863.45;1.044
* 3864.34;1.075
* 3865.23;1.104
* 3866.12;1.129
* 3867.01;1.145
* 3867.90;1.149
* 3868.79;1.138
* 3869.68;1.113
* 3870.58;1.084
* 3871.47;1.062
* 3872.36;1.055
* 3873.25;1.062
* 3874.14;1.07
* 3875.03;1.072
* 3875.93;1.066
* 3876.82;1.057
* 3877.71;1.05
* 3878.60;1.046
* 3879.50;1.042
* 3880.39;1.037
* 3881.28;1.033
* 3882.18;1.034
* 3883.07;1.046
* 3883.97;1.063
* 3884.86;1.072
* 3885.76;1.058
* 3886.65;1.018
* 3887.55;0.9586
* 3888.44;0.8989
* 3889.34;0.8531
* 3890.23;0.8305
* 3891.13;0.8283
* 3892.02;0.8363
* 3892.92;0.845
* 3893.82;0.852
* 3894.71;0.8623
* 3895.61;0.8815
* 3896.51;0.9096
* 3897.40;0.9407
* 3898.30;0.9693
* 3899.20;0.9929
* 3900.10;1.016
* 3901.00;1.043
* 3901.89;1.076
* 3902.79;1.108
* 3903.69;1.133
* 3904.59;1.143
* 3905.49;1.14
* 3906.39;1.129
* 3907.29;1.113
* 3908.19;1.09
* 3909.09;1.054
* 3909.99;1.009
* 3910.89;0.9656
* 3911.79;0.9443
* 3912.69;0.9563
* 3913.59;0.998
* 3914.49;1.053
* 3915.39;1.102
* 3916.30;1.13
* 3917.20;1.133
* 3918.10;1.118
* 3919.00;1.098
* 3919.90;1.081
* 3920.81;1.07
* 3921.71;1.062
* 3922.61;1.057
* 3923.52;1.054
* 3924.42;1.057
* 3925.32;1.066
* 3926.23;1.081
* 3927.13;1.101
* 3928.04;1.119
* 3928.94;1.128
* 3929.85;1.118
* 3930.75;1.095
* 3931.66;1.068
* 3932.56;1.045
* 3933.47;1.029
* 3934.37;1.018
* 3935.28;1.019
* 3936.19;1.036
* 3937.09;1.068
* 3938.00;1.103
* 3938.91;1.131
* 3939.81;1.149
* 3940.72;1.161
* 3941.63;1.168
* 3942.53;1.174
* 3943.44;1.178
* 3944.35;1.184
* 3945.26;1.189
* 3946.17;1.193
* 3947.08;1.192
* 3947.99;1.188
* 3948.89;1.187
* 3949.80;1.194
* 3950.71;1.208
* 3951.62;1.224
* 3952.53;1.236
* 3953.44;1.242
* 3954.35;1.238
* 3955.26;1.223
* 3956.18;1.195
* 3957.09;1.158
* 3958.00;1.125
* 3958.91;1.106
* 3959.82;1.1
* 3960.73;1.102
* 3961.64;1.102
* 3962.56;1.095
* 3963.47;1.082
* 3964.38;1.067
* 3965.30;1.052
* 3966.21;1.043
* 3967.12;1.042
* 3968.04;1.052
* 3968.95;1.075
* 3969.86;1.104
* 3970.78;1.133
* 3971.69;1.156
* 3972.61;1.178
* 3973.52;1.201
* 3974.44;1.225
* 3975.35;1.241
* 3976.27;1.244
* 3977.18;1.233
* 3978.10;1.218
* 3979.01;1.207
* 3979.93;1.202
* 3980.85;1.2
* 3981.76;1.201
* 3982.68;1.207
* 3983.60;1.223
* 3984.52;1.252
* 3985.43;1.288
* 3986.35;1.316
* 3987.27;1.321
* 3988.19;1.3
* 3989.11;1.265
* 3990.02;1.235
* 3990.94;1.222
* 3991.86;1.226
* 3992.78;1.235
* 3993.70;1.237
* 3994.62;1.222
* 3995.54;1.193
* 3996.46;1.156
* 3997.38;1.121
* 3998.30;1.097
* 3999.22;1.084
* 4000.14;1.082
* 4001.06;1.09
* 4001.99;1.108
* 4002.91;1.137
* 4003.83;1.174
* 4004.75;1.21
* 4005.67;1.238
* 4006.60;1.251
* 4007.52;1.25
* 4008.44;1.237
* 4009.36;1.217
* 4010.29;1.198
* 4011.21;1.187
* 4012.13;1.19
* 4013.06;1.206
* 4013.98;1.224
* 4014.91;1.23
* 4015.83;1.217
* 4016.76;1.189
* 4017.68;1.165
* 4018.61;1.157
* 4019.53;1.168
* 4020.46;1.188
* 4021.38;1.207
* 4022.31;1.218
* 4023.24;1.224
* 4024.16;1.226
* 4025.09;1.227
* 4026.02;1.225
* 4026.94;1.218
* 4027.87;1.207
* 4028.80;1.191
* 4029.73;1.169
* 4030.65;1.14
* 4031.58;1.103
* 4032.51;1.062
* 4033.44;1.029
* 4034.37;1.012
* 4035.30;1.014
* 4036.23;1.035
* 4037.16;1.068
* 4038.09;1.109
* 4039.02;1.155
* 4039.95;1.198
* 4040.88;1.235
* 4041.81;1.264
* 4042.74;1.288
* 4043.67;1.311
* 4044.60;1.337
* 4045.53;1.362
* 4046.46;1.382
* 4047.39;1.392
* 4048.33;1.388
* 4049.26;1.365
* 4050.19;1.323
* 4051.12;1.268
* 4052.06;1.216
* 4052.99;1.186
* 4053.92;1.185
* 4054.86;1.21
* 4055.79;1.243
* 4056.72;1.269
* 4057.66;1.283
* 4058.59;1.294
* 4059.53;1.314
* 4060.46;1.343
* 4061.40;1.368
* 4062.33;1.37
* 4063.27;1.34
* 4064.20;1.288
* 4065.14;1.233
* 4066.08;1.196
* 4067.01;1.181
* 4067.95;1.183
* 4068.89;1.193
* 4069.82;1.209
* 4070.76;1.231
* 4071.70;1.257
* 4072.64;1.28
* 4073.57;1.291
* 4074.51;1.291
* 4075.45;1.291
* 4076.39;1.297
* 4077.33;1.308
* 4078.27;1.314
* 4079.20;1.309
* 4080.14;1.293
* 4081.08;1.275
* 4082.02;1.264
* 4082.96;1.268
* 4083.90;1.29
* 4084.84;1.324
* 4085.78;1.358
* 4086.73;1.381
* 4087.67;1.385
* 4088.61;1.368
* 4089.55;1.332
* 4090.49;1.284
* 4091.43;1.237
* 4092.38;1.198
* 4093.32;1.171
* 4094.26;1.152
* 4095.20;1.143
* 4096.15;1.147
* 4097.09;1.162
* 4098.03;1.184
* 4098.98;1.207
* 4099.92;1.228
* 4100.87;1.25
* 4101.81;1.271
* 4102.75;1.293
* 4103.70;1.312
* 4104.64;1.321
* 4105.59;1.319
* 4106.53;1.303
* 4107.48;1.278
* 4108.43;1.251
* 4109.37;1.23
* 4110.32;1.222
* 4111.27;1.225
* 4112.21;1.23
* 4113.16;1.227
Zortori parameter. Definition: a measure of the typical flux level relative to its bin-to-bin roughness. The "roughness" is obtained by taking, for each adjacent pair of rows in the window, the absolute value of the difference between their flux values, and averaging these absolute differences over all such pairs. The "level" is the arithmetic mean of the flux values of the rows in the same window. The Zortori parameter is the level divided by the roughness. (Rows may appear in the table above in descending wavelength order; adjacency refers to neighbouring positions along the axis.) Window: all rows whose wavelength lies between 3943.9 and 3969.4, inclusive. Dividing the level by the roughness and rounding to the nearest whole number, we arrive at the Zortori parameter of 101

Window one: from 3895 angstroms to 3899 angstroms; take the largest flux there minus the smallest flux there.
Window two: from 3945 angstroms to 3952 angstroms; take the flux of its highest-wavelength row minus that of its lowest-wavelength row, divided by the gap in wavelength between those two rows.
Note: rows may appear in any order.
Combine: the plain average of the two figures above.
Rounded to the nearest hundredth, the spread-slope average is 0.05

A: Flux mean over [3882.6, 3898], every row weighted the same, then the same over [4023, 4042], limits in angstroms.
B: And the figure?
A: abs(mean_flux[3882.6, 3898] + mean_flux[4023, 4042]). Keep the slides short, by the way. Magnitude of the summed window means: 2.1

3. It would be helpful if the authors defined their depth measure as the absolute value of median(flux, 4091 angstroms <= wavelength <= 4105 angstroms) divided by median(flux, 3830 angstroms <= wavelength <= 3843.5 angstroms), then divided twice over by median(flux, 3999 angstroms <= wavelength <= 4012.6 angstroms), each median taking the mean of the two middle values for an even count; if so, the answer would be 0.85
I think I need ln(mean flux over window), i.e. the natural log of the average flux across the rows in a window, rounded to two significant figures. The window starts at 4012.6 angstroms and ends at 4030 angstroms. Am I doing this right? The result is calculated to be 0.18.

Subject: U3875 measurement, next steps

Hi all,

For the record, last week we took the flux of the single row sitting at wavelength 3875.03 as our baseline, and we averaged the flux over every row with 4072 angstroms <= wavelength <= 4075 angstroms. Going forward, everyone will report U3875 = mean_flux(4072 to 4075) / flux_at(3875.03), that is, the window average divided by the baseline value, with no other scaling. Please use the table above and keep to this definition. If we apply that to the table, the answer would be 1.20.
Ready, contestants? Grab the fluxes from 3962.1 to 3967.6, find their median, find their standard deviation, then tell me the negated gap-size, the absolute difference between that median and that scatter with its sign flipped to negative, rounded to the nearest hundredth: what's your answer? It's -1.04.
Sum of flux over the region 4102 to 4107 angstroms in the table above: 6.5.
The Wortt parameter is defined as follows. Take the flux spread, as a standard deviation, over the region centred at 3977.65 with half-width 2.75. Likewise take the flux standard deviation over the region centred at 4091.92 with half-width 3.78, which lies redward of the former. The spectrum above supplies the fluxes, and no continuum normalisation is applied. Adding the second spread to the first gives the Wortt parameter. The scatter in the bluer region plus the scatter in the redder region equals 0.10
